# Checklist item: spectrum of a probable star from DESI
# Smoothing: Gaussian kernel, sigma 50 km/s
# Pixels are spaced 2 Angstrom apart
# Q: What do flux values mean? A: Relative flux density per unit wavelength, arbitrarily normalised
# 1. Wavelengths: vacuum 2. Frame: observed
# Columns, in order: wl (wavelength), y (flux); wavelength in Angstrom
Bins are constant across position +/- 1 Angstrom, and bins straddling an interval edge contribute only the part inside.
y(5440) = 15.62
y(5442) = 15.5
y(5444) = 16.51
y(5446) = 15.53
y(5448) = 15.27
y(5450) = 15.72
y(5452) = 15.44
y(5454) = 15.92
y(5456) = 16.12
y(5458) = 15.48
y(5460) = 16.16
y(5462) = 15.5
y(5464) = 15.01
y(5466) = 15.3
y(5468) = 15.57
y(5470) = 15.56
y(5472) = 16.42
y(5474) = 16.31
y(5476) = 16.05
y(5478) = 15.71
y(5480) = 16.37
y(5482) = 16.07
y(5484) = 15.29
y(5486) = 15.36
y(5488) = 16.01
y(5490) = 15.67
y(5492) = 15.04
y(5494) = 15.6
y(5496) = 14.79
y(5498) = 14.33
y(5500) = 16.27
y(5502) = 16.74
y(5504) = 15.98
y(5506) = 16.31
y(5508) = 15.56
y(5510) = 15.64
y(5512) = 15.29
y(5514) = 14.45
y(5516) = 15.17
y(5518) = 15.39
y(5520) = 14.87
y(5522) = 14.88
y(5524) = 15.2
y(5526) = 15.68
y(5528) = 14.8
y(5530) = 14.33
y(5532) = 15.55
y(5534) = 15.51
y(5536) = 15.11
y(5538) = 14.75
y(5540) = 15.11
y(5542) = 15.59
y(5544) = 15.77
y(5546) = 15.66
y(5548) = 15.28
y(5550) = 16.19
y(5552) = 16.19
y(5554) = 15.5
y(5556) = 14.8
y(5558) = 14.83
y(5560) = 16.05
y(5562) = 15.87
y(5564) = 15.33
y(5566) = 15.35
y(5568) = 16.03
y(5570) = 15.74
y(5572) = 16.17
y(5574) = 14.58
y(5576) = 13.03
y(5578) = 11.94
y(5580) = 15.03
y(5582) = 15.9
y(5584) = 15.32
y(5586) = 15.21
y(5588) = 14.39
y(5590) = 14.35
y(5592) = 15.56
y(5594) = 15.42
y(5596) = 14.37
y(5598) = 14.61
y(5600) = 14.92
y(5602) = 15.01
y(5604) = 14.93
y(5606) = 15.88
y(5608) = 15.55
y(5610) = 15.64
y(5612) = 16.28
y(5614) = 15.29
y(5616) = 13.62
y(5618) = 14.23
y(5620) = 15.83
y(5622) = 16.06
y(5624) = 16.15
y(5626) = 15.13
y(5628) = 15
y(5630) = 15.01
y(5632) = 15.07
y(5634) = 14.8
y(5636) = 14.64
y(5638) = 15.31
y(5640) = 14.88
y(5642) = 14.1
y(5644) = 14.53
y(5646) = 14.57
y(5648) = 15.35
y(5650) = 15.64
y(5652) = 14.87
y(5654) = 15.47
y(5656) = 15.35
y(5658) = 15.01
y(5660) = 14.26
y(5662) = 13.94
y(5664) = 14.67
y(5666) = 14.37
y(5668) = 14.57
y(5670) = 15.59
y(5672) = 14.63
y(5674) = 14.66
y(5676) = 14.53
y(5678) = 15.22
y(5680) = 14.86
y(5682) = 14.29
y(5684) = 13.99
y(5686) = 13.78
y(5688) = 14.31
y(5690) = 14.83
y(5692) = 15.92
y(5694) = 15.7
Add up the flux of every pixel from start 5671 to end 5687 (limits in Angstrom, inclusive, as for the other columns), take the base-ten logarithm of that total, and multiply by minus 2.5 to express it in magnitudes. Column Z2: -5.2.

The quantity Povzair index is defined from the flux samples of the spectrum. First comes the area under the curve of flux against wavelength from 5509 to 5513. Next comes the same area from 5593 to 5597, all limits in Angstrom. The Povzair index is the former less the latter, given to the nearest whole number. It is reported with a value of 2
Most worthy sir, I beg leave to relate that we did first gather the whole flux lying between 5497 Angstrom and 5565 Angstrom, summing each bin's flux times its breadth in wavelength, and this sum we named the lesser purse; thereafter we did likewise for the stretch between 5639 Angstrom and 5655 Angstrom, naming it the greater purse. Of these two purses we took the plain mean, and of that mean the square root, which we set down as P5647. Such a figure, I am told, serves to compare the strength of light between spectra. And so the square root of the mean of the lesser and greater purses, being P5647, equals 25.4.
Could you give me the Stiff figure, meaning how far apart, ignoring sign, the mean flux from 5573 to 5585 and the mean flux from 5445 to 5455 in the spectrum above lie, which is 1.3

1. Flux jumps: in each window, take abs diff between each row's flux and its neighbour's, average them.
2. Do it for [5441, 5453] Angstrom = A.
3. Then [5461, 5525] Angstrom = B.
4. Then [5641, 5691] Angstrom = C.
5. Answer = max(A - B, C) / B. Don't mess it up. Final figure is 0.93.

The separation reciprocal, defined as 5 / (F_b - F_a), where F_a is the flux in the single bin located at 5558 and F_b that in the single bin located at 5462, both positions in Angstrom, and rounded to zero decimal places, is 7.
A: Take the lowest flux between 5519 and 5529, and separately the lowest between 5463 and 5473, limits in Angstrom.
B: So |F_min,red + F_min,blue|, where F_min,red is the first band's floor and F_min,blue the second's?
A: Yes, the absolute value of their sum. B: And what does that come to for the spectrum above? 29.8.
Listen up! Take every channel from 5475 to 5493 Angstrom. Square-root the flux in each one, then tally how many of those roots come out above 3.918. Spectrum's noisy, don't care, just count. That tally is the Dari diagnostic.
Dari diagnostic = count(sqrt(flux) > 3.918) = 7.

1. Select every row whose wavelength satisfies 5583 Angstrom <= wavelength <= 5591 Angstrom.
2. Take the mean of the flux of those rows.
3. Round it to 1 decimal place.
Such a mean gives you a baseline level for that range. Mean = 14.8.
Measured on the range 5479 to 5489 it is 15.8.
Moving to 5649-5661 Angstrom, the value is 15.1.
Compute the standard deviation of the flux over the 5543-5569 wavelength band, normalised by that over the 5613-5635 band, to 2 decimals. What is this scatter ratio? 0.63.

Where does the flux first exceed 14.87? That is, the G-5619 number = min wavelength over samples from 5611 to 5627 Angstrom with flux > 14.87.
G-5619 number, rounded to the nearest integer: 5612 Angstrom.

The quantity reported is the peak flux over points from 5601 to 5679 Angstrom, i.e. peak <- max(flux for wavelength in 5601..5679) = 16.28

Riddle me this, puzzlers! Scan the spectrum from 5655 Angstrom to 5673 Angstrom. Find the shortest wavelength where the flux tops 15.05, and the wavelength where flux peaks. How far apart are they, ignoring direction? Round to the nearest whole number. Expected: 14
